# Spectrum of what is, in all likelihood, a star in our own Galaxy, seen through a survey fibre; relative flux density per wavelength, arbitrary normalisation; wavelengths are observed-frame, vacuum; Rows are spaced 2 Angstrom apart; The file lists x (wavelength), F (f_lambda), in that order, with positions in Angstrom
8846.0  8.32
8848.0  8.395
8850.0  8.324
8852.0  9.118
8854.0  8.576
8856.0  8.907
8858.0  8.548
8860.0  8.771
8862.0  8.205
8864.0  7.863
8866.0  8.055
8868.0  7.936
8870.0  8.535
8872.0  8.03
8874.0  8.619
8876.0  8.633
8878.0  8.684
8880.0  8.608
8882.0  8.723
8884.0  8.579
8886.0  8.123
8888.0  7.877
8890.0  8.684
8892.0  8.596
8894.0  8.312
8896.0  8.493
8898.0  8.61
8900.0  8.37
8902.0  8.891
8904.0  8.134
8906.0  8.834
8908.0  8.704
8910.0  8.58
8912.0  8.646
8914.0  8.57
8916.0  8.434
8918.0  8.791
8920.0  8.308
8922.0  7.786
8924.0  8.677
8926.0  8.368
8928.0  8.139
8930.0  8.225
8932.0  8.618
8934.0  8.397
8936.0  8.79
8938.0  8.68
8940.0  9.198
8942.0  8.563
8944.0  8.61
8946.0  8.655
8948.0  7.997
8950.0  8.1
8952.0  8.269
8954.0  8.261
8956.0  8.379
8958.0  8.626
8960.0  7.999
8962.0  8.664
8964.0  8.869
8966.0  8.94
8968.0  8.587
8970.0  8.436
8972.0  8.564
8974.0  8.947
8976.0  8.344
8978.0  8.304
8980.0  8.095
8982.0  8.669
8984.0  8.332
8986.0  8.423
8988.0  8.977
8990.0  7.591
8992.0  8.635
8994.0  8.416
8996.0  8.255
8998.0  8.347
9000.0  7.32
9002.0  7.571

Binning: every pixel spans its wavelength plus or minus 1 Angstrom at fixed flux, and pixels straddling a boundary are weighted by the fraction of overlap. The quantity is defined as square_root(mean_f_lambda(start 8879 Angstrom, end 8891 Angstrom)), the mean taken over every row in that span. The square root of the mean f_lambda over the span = 2.90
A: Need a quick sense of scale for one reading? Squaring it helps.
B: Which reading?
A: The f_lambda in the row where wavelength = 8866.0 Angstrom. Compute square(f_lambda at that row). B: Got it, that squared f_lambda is 64.9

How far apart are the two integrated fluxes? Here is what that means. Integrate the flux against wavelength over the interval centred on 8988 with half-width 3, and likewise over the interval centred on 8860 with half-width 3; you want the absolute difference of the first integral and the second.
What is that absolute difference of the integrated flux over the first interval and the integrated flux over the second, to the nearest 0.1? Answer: 1.1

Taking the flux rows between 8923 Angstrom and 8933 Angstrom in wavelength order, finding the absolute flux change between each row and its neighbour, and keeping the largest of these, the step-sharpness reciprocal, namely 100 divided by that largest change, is 254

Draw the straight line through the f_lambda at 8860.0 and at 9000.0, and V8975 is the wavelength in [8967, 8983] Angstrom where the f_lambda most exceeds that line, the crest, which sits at 8974.0 Angstrom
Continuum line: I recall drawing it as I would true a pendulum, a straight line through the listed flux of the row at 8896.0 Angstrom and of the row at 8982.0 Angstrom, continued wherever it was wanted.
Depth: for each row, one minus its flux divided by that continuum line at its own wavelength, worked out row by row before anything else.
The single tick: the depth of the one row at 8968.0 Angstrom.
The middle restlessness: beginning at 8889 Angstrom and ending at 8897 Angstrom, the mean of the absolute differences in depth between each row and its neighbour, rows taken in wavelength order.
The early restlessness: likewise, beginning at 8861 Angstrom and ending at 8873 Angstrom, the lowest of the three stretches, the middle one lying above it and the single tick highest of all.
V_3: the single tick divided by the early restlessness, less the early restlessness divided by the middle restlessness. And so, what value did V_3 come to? -2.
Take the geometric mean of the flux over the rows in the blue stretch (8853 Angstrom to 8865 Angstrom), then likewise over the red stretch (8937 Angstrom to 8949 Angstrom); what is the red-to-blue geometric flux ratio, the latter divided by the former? 1.02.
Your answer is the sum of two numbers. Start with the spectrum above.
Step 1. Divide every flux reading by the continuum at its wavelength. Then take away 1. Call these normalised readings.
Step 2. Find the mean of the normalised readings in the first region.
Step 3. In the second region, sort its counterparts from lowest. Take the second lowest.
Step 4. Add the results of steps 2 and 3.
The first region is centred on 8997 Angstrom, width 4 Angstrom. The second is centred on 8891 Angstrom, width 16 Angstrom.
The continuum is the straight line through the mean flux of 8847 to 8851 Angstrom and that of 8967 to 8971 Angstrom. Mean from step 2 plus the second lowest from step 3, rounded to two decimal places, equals -0.06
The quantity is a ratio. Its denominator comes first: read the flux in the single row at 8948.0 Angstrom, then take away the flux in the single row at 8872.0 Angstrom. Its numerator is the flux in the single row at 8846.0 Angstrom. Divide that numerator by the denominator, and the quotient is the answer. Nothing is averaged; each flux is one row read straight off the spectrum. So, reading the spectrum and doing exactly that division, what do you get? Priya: -252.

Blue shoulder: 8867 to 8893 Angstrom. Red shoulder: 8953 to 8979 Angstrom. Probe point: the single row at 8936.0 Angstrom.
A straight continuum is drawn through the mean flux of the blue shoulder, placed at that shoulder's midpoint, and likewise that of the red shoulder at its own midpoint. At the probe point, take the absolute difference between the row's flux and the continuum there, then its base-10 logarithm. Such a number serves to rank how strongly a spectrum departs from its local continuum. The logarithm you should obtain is -0.53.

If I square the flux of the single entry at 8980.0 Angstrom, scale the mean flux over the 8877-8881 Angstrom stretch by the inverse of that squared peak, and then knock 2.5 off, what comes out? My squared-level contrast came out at -2.37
